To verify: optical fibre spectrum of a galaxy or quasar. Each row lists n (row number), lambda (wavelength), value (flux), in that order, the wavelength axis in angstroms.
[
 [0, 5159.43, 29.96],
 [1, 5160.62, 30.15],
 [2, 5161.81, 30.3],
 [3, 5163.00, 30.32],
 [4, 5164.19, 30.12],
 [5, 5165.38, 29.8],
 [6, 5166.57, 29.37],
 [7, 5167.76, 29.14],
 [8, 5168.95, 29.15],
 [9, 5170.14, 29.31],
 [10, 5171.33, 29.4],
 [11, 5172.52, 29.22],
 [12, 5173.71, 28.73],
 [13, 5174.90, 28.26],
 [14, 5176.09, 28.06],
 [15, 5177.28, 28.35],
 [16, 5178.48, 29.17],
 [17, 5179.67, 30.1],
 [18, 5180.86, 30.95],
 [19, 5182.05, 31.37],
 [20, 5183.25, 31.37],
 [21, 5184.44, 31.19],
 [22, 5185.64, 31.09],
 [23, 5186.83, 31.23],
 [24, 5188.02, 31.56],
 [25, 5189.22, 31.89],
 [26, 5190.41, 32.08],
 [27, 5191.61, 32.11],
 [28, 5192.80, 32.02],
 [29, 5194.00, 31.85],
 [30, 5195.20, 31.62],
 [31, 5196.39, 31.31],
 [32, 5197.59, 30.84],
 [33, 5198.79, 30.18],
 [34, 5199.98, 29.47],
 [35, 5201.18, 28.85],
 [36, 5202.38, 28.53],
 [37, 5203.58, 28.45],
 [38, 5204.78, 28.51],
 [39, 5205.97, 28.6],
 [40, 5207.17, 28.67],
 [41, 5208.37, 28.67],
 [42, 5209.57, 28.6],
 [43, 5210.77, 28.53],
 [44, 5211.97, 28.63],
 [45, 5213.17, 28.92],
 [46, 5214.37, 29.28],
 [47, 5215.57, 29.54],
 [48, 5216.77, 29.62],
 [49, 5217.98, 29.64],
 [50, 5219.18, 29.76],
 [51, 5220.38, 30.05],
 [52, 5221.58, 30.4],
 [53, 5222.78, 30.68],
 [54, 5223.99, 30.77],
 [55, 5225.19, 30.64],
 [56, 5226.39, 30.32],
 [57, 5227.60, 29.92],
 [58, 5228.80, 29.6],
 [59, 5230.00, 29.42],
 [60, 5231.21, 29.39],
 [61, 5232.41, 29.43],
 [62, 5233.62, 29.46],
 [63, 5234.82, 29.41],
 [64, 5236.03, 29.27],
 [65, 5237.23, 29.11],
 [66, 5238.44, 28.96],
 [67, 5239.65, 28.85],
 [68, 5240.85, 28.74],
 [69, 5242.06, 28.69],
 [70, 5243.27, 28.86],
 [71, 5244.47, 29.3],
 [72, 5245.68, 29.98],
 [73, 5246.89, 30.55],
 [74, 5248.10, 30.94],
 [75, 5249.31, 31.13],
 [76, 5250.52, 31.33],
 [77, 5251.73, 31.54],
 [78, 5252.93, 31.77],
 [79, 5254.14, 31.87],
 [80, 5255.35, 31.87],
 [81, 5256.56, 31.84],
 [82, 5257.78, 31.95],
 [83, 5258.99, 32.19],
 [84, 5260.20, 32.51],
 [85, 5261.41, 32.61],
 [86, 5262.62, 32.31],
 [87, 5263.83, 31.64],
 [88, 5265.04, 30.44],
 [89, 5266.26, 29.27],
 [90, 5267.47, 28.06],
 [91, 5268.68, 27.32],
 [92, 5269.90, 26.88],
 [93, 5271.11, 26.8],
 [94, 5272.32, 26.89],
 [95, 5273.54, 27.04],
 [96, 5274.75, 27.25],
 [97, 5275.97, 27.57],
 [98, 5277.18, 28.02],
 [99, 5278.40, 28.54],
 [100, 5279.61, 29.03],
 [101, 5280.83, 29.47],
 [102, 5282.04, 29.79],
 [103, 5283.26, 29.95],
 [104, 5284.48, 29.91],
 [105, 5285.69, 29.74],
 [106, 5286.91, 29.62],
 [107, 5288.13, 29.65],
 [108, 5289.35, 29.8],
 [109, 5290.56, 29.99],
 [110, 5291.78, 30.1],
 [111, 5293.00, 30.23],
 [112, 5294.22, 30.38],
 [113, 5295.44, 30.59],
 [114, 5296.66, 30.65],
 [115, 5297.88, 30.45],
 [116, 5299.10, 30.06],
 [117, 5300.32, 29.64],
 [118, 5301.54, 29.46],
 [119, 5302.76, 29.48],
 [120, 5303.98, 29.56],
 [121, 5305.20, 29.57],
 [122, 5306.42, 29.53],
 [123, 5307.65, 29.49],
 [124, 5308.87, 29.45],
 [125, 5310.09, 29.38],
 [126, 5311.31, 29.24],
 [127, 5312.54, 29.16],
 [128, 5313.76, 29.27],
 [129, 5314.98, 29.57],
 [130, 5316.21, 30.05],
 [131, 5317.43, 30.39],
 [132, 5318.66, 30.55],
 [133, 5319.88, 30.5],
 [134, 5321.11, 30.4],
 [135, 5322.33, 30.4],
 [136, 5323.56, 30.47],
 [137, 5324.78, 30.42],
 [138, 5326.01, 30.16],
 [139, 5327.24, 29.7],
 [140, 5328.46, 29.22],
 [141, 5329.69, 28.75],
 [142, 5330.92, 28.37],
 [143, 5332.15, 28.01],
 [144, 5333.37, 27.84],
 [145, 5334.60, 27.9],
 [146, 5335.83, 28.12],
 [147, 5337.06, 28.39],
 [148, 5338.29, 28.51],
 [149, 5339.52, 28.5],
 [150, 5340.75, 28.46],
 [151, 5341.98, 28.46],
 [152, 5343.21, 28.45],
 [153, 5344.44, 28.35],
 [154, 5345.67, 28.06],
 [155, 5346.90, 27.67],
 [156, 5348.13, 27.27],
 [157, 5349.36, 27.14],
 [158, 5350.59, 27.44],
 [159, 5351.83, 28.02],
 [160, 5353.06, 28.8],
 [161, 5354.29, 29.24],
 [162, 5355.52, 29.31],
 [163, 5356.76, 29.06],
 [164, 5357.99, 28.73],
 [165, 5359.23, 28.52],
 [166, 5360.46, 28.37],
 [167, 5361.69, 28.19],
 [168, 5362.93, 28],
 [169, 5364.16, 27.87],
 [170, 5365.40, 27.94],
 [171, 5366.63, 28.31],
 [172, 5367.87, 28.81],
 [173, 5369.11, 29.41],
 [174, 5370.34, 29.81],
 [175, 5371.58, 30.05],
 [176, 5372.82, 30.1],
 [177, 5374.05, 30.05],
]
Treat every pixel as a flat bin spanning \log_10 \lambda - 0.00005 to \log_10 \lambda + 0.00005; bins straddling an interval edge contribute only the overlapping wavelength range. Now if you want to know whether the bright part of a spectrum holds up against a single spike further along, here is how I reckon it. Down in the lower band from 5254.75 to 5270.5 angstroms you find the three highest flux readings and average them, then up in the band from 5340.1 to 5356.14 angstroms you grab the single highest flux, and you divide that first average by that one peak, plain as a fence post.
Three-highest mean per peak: 1.11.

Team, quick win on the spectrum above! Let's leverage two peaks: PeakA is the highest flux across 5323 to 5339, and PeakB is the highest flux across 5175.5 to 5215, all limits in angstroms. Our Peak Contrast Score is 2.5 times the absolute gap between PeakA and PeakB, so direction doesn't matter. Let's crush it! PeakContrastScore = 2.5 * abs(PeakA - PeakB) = 4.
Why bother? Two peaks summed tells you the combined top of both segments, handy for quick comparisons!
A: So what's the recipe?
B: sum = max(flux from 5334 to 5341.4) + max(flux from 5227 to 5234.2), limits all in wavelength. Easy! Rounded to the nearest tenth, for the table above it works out 58.4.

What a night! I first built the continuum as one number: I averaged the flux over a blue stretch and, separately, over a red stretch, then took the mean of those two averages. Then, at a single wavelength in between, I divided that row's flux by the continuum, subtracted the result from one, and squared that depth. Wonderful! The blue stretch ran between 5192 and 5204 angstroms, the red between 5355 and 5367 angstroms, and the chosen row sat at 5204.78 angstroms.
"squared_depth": 0.0009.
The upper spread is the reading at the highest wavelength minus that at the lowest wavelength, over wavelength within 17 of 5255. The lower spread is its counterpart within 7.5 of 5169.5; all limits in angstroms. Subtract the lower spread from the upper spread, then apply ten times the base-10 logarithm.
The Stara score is -10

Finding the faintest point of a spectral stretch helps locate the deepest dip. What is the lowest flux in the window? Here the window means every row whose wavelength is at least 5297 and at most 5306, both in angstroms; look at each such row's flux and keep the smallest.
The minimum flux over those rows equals 29.46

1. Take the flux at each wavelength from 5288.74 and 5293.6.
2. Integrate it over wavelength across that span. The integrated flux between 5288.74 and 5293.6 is 146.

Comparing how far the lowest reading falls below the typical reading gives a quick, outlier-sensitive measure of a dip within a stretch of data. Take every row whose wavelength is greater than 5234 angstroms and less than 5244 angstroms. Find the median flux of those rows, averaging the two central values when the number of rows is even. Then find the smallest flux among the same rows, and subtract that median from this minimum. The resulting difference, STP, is -0.22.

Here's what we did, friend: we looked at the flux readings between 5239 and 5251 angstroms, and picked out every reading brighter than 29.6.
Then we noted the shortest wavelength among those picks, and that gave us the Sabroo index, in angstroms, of 5245.68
